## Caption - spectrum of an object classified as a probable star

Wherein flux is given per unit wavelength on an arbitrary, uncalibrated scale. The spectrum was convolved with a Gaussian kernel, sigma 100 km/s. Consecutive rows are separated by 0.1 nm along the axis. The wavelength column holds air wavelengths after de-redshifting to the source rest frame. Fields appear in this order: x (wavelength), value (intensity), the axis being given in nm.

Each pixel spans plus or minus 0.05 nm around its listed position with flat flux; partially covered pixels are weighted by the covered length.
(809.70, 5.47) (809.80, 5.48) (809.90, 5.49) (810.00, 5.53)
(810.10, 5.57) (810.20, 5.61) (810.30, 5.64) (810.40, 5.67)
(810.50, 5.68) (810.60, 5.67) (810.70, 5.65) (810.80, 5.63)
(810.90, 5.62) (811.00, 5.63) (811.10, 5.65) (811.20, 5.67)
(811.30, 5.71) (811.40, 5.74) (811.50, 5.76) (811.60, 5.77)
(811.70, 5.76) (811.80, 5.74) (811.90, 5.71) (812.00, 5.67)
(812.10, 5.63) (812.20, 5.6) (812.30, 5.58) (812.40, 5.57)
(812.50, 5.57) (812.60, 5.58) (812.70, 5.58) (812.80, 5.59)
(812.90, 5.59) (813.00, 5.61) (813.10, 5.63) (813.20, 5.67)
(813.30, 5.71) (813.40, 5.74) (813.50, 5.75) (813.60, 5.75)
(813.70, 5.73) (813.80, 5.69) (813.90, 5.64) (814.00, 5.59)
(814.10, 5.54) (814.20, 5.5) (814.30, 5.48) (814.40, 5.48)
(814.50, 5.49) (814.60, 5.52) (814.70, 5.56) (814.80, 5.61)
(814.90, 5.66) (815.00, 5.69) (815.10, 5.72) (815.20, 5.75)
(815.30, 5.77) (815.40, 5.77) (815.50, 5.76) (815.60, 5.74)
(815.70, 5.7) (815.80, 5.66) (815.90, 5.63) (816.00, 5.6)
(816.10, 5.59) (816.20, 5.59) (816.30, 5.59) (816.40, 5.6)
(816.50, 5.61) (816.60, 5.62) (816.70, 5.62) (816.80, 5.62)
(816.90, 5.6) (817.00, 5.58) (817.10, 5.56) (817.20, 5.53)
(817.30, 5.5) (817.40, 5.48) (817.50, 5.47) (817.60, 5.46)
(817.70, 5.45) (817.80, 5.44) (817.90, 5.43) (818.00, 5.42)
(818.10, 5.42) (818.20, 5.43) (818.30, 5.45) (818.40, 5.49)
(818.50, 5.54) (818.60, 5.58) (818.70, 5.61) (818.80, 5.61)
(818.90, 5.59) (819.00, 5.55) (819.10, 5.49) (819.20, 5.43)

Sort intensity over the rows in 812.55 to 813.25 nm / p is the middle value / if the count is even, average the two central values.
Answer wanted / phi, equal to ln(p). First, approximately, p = 5.59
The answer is 1.721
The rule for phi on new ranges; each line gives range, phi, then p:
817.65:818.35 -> 1.692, 5.43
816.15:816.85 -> 1.725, 5.61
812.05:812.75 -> 1.719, 5.58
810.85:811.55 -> 1.735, 5.67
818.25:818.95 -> 1.719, 5.58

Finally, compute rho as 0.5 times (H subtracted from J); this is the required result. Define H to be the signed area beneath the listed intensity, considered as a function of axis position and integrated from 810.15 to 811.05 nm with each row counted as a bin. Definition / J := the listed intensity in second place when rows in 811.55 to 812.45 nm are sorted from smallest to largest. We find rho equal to 0.25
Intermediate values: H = 5.08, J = 5.58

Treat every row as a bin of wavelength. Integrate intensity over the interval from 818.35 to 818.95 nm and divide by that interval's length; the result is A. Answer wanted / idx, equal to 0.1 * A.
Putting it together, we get 0.557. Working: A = 5.57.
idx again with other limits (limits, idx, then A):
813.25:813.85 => 0.573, 5.73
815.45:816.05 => 0.568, 5.68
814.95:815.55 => 0.574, 5.74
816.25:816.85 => 0.561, 5.61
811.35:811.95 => 0.575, 5.75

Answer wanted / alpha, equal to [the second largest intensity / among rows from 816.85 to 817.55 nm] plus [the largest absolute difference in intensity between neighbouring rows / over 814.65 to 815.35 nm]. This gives 5.63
